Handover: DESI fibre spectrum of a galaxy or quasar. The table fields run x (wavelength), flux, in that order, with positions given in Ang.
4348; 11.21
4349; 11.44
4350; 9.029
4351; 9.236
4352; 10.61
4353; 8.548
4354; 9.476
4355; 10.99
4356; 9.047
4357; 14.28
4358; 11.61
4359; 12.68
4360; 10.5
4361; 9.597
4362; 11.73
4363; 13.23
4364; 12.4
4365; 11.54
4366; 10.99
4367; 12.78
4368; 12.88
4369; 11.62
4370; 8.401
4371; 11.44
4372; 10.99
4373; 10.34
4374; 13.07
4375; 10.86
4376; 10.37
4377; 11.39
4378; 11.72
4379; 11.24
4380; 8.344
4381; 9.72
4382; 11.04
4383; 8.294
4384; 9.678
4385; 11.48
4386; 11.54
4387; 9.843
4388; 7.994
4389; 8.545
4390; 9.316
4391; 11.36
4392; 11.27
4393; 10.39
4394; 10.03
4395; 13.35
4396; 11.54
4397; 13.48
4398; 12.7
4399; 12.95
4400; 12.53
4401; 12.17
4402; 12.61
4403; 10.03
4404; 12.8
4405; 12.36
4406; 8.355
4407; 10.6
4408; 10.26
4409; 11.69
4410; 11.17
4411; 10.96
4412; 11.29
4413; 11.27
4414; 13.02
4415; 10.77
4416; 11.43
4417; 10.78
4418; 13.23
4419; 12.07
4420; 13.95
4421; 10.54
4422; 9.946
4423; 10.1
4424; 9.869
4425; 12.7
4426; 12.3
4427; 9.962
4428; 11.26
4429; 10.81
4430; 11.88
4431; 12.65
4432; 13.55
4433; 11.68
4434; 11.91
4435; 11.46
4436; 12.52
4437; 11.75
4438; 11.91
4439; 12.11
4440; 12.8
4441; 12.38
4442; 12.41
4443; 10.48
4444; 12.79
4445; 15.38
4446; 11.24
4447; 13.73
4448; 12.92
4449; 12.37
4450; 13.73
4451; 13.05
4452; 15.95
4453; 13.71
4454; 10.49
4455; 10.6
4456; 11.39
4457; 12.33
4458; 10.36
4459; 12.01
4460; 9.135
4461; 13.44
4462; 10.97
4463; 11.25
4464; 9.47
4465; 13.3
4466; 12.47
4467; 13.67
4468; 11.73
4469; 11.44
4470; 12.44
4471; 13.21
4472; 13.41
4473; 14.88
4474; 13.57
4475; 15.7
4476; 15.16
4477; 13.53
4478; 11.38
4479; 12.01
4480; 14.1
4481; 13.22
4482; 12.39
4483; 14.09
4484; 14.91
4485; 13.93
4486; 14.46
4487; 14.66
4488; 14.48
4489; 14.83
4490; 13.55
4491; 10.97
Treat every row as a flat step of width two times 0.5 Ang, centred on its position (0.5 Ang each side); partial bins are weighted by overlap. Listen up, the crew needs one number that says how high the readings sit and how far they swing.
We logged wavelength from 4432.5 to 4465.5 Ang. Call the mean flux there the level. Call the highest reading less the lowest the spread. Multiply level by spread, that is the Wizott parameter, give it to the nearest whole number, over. 83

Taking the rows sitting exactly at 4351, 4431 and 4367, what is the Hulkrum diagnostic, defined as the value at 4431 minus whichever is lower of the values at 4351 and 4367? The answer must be 3.4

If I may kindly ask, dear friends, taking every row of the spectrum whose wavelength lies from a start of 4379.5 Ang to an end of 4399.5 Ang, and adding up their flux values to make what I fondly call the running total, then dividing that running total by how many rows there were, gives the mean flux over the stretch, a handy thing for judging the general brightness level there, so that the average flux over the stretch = 10.6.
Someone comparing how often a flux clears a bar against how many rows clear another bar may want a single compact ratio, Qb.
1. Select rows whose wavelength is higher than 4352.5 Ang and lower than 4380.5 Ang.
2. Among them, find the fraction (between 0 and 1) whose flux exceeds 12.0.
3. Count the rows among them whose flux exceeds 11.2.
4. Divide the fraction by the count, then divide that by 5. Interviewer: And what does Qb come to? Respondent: 0.0033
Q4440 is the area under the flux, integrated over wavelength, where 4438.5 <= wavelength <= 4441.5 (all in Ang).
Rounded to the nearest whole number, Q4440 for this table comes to 37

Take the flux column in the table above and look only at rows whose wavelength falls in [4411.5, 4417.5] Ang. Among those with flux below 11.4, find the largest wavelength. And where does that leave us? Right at 4417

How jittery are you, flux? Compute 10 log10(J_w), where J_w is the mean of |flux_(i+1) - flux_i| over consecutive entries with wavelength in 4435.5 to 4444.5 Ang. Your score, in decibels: -0.9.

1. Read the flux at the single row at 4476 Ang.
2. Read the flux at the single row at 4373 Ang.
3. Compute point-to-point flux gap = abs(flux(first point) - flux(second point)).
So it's 4.8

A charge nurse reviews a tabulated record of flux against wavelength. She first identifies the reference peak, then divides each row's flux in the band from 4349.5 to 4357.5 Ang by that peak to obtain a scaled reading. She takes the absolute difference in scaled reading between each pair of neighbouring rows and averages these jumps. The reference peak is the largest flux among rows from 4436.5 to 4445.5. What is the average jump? 0.12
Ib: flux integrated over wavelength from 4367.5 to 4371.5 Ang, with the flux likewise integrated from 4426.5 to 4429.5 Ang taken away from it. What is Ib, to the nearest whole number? 12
